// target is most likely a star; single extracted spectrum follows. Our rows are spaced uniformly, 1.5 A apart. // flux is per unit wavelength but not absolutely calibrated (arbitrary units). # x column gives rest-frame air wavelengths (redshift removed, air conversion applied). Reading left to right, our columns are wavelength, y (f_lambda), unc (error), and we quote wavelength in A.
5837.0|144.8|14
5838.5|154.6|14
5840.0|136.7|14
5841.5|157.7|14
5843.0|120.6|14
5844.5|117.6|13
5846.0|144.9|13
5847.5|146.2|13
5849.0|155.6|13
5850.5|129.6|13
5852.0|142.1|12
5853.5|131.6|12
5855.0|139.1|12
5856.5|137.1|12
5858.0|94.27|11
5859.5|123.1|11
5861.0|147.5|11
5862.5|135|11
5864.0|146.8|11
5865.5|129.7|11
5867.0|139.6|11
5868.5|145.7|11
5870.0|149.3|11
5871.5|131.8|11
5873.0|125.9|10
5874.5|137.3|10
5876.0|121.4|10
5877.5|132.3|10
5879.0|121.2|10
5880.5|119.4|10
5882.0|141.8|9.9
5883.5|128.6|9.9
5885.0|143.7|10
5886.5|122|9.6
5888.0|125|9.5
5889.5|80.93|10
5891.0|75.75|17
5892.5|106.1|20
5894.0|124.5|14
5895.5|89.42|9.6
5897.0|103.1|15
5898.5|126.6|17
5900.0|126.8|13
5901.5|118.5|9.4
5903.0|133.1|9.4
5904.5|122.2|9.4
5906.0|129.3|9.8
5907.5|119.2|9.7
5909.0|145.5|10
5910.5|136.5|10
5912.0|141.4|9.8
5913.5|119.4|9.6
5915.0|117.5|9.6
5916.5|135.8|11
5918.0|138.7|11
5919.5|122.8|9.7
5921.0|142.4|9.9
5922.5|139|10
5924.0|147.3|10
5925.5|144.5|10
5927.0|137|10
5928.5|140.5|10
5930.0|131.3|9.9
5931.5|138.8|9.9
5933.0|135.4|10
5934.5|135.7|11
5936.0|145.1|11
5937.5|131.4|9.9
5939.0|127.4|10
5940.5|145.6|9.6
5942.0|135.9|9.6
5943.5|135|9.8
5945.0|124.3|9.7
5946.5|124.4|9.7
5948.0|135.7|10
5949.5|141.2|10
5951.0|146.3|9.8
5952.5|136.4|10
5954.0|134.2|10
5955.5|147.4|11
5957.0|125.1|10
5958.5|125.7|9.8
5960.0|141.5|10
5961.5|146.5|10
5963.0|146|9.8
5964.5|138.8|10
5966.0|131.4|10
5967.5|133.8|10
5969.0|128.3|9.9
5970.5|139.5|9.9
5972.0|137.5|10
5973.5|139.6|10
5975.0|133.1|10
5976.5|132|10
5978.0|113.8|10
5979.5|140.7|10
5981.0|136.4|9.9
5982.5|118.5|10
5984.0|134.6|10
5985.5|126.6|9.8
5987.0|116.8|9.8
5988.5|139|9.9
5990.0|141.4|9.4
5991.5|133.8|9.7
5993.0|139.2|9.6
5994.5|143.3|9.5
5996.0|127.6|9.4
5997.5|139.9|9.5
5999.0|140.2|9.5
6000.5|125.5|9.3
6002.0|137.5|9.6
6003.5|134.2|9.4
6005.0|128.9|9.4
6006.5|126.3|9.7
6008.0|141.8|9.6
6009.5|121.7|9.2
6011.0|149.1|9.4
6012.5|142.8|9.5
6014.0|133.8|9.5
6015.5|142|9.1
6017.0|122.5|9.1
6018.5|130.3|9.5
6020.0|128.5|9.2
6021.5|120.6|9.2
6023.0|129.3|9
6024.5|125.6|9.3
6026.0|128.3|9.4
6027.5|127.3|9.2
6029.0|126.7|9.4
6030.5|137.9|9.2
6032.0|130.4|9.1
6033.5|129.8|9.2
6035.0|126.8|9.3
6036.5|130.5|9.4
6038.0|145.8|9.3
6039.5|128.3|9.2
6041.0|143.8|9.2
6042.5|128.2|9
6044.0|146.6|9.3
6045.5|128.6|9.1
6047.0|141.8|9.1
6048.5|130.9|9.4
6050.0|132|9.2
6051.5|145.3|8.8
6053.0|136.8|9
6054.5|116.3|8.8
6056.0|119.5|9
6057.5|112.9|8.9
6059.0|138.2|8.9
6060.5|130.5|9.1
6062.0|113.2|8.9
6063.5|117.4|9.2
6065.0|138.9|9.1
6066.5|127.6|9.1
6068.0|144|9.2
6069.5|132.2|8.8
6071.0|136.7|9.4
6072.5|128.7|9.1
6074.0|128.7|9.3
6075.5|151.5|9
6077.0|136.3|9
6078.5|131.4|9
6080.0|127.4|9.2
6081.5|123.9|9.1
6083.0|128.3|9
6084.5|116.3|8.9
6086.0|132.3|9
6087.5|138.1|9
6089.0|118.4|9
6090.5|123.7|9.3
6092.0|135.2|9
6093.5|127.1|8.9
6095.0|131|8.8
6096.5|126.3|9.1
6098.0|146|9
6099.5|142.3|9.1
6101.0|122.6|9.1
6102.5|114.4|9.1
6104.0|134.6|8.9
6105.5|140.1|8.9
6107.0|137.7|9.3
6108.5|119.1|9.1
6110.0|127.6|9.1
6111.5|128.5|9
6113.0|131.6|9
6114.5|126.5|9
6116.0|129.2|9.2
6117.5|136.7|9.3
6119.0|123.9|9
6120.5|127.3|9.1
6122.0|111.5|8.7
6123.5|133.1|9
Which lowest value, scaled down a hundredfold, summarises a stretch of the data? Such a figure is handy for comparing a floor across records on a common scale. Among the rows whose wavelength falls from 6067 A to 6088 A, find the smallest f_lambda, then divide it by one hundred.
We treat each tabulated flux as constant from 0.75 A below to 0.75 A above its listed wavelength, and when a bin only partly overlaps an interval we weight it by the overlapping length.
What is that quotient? 1.16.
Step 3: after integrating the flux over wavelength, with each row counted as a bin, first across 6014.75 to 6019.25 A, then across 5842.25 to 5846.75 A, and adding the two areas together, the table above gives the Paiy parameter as 1167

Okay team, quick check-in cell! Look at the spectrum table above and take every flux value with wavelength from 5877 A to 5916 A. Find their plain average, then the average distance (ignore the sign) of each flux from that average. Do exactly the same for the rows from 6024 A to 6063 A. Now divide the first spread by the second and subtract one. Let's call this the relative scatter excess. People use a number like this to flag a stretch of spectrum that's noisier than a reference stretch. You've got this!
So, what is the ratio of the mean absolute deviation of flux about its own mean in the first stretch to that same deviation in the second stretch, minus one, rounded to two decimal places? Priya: 0.79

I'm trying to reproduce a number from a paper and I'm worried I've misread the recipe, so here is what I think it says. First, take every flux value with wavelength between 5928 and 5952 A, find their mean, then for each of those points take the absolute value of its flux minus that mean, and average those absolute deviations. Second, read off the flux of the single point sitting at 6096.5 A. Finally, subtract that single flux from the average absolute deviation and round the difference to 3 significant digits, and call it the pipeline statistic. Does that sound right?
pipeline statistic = -121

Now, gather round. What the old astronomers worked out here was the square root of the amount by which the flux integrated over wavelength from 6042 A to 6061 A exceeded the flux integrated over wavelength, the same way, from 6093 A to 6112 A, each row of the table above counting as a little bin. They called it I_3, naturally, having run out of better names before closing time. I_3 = 4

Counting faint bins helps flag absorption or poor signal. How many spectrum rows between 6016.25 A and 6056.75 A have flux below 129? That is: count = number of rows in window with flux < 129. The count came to 13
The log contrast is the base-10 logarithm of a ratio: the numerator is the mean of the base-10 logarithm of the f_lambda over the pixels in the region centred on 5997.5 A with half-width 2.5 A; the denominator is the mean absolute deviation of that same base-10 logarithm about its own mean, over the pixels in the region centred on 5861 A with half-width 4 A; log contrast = 1.56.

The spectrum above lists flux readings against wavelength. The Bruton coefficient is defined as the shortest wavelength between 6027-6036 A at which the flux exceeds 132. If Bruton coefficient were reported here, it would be 6030.5 A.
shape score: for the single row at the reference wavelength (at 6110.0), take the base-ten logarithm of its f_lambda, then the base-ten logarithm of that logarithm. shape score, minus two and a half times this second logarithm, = -0.809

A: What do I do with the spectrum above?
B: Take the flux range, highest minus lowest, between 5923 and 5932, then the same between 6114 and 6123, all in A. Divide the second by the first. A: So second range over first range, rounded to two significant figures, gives 1.6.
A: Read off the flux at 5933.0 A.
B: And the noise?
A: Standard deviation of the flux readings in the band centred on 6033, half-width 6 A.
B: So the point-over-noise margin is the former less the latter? 129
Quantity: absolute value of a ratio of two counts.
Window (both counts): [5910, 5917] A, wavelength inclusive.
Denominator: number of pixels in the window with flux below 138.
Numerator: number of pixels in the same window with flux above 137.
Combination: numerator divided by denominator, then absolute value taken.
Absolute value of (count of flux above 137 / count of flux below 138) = 0.25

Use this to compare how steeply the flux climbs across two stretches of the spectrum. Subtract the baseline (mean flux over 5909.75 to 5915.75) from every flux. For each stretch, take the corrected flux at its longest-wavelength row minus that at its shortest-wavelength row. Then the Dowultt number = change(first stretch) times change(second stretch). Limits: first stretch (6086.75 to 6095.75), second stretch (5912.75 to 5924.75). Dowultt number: -198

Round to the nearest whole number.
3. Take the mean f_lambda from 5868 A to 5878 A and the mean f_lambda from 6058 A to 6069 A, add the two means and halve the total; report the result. 132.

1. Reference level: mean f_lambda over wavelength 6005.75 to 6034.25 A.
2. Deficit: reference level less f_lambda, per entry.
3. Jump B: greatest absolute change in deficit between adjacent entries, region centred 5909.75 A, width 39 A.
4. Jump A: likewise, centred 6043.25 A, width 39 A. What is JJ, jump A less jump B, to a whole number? -10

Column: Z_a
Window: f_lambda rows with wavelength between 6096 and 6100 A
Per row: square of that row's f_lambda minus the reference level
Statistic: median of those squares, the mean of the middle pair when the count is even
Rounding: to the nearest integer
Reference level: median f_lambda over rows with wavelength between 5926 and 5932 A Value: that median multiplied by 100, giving 6561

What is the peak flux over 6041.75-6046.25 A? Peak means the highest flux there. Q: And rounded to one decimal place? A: 146.6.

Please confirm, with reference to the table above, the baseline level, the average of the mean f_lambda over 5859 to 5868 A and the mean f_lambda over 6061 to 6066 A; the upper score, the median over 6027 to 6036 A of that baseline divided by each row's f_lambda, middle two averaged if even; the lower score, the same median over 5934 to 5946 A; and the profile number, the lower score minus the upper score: -0.051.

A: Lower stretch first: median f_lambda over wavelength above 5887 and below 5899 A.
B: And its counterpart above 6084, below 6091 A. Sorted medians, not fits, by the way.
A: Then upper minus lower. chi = 19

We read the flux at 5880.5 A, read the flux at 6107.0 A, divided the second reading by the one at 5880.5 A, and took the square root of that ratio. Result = 1.07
